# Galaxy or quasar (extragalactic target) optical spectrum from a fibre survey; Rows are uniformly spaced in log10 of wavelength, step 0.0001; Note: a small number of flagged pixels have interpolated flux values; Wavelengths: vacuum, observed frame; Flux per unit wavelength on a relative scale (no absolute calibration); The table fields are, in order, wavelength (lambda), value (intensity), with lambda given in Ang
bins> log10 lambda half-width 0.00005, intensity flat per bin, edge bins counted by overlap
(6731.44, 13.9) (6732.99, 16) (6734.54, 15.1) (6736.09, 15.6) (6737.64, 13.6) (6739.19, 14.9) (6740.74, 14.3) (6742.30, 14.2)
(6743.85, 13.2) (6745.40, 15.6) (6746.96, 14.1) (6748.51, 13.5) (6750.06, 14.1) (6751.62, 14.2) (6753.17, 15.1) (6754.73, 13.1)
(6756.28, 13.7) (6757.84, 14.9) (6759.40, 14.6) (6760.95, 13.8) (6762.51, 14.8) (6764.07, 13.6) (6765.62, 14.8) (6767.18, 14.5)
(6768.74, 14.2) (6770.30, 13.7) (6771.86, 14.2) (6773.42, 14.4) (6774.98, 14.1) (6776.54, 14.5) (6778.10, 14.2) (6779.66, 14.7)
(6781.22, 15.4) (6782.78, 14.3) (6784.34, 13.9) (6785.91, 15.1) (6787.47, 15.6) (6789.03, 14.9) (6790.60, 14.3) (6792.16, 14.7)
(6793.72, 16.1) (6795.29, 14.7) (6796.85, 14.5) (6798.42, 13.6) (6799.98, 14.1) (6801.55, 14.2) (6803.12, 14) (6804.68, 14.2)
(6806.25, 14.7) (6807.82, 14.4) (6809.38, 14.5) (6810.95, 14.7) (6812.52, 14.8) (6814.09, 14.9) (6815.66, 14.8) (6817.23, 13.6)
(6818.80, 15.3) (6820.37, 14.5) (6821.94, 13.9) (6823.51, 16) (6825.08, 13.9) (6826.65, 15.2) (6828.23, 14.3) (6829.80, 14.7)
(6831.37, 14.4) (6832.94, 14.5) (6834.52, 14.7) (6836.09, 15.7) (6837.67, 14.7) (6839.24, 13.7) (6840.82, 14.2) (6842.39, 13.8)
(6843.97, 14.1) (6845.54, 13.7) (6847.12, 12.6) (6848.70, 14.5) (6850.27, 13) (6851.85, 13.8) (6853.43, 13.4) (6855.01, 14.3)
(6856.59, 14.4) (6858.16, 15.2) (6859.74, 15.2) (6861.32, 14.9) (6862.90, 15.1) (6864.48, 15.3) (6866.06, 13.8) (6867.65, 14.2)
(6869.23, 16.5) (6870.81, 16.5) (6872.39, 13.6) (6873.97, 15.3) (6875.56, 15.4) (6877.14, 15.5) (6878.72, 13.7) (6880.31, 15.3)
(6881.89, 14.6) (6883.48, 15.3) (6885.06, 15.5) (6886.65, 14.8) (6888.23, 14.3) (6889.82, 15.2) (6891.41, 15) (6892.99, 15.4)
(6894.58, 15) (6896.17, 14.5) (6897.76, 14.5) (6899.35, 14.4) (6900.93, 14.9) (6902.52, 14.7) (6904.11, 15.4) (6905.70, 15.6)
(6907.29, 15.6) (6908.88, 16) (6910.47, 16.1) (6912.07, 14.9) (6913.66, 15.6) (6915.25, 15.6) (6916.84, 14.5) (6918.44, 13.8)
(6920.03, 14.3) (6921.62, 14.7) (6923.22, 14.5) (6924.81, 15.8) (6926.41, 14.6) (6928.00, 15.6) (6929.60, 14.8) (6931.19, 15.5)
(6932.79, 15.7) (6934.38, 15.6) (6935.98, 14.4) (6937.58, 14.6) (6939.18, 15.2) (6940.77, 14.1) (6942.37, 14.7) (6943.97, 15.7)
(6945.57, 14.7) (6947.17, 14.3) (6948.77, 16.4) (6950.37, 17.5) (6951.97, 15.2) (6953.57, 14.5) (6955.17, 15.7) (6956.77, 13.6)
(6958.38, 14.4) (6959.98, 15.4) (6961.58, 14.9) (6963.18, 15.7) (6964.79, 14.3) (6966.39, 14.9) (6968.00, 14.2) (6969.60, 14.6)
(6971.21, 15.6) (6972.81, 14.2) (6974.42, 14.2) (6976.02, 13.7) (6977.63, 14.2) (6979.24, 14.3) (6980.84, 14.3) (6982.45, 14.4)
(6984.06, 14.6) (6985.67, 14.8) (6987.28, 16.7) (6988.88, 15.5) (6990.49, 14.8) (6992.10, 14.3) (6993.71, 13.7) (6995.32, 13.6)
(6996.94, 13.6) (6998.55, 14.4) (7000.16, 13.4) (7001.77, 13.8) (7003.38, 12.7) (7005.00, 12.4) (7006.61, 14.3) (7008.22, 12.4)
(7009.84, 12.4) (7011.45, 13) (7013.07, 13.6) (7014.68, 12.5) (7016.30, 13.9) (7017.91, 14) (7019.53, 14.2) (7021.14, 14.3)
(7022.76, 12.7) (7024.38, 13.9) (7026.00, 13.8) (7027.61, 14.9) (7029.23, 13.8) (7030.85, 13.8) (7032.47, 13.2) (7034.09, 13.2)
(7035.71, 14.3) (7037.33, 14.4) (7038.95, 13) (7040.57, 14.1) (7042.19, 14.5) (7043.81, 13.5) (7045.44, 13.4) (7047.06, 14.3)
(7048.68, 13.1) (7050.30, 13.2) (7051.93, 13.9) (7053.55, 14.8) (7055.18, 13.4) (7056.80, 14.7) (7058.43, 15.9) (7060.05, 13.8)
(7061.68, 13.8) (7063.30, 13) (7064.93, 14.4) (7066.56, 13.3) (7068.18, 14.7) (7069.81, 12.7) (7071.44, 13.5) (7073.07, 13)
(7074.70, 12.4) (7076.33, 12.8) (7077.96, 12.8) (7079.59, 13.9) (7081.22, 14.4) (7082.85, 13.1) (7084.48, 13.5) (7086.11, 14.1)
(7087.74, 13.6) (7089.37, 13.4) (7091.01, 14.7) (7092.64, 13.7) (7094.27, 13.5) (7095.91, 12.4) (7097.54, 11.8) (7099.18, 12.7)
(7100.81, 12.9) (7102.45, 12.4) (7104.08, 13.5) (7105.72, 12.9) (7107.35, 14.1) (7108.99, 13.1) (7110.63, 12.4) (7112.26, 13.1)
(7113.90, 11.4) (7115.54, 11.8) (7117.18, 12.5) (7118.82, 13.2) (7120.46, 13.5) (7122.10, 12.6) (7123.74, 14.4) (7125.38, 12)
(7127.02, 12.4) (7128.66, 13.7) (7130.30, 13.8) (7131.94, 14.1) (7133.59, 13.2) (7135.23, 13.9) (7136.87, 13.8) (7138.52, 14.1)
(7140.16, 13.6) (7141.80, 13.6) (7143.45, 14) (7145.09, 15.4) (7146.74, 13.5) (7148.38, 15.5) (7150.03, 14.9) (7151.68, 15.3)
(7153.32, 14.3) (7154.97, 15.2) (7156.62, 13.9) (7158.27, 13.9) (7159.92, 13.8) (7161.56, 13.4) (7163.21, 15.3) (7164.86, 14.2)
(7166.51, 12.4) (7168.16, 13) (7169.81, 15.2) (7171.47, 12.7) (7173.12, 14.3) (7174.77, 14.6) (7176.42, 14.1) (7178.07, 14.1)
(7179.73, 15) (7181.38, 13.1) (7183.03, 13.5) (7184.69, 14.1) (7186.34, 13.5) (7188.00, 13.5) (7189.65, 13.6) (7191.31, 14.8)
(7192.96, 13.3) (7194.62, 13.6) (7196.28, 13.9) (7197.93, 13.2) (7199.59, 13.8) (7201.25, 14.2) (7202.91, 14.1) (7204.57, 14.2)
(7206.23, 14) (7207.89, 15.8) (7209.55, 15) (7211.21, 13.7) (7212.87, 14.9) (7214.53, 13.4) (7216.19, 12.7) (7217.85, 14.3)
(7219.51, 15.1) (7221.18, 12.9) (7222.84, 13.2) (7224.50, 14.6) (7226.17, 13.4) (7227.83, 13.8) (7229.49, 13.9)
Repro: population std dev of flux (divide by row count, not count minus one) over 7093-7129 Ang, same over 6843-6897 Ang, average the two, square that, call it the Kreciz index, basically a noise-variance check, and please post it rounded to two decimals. 0.66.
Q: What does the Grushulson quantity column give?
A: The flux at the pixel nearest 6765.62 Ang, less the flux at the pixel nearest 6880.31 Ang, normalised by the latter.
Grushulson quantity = -0.03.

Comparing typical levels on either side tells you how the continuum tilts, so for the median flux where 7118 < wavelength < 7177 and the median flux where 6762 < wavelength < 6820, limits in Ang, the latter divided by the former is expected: 1.04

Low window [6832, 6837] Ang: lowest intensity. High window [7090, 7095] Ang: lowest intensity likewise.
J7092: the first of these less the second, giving 1.0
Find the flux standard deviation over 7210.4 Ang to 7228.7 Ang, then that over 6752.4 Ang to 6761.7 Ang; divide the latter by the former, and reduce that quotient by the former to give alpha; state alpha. 0.2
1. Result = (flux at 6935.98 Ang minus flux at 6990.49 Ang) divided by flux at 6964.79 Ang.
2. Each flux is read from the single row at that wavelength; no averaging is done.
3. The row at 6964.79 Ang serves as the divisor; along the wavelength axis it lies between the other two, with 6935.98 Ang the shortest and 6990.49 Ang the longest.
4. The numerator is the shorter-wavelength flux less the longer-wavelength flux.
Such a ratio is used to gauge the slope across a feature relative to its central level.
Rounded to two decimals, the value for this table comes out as -0.03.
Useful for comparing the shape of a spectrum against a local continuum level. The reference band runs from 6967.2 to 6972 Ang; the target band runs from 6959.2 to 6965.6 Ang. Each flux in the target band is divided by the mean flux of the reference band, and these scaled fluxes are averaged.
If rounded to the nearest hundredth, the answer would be 1.02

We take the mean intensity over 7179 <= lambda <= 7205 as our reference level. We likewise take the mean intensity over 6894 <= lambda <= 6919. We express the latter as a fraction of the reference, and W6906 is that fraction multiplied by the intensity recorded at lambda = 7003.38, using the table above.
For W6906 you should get 13.8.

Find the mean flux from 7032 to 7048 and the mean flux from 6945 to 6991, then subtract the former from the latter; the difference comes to 1.1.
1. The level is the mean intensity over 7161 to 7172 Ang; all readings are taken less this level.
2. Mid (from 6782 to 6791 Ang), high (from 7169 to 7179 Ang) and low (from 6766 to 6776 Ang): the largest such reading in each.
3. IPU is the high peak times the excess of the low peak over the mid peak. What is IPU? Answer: -1.6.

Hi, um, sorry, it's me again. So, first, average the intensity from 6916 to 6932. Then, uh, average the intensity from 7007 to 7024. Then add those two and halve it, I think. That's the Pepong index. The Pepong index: 14.1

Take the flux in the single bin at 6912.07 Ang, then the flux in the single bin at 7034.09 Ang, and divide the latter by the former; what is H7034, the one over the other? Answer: 0.89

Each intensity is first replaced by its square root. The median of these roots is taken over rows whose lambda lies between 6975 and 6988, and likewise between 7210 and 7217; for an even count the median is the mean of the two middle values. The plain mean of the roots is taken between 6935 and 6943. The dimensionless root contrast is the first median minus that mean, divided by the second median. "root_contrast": -0.009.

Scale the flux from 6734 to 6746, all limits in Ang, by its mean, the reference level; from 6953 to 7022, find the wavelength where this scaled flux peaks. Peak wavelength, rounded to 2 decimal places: 6987.28 Ang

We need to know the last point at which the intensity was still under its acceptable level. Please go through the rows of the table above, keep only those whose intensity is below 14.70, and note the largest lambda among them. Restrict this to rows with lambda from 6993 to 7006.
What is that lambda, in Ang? 7005.00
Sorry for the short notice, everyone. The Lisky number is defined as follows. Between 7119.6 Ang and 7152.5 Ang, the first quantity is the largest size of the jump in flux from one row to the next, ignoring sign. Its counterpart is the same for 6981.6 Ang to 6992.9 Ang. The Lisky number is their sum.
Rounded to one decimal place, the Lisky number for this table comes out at 4.3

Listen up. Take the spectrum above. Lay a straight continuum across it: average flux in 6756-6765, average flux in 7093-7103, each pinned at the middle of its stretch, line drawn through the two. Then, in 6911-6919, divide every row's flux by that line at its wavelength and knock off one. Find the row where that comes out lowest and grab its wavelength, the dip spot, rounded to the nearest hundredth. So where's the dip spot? 6918.44 Ang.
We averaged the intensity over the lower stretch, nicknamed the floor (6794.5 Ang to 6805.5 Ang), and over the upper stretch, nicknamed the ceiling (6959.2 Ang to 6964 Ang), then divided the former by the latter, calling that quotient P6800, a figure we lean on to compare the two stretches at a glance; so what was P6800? 0.93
